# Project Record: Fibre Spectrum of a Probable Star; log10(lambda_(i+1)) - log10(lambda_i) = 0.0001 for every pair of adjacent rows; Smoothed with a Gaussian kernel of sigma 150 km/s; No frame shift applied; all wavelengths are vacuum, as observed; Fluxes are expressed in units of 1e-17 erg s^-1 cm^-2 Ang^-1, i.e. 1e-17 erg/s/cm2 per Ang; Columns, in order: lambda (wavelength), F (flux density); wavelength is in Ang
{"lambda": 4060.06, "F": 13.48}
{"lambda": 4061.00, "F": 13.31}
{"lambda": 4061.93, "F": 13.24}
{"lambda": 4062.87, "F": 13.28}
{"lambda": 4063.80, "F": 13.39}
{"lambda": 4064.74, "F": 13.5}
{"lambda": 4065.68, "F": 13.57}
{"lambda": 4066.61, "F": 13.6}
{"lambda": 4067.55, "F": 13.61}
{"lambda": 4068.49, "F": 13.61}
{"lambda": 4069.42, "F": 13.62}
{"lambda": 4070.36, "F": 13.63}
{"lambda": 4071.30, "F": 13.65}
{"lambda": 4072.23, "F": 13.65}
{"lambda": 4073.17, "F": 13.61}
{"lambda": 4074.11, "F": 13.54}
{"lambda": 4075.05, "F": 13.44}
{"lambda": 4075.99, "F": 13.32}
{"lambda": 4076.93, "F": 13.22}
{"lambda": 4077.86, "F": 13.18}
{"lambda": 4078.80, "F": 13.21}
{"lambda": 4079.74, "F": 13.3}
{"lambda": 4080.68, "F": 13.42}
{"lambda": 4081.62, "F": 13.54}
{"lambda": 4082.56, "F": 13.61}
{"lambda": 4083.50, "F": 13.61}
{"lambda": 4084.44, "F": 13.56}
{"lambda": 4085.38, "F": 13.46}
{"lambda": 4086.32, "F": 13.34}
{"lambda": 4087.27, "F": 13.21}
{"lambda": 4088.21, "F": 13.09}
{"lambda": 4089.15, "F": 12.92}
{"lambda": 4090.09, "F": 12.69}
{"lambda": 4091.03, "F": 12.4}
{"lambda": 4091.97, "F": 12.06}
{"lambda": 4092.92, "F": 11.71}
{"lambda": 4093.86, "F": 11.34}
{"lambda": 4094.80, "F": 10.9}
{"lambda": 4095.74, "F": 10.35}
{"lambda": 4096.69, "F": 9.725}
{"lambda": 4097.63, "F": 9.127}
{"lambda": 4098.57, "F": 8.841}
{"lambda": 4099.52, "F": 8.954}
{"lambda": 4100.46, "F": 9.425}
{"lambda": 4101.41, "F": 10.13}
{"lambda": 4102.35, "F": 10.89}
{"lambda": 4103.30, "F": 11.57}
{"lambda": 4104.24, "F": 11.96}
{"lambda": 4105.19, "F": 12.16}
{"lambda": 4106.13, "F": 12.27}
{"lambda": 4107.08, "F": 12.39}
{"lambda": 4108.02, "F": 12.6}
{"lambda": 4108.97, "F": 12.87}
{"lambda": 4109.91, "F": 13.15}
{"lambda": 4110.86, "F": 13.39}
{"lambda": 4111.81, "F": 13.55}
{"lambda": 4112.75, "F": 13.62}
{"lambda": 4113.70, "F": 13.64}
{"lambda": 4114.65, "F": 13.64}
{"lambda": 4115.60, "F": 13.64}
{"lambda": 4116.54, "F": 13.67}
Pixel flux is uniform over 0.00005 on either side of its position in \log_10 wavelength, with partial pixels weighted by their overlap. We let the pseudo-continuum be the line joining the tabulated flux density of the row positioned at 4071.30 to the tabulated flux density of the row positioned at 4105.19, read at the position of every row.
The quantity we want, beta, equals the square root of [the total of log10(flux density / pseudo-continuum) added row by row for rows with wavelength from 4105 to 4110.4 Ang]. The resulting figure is 0.329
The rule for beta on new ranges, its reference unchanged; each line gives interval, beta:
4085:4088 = 0.185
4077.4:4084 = 0.198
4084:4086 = 0.173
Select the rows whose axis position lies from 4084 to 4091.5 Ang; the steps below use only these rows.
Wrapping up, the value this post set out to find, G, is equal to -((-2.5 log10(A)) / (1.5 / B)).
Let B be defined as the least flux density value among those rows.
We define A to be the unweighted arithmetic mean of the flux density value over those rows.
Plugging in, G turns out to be 23.1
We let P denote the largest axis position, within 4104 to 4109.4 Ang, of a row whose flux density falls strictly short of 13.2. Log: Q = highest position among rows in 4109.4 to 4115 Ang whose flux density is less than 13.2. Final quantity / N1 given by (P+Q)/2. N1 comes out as 4109.4 Ang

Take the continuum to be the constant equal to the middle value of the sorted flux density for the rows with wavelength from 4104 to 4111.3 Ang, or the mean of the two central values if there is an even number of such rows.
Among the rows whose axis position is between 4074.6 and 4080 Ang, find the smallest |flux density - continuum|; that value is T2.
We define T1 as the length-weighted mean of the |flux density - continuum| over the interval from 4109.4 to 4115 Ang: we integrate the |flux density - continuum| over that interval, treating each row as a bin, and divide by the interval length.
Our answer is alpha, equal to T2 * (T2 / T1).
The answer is 0.5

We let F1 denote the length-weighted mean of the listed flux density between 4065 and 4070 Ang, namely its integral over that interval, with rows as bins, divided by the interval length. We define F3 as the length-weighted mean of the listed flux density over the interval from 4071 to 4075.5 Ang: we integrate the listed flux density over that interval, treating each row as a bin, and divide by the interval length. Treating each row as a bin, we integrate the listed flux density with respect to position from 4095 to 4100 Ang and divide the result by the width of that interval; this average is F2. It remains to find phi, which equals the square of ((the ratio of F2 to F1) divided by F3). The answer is 0.0026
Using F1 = 13.6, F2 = 9.5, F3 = 13.6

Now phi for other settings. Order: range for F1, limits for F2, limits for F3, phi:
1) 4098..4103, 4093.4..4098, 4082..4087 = 0.0062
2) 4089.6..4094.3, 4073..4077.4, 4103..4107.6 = 0.0085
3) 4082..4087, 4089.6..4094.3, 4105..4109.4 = 0.0051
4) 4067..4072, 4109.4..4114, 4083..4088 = 0.0054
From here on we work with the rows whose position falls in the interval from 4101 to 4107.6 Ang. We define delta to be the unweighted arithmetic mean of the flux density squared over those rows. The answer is 136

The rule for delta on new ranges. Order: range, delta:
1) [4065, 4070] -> 185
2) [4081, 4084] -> 185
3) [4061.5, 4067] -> 180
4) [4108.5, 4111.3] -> 173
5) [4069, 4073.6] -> 186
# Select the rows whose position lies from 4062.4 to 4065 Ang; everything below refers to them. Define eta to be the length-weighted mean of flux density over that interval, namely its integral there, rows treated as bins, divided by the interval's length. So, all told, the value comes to 13.4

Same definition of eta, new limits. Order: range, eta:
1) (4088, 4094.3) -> 12.3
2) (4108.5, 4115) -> 13.4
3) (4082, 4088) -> 13.4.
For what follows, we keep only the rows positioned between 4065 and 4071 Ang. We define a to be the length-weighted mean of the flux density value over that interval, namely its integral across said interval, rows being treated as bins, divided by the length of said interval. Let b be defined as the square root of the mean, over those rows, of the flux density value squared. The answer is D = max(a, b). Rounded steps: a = 13.6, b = 13.6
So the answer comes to 13.6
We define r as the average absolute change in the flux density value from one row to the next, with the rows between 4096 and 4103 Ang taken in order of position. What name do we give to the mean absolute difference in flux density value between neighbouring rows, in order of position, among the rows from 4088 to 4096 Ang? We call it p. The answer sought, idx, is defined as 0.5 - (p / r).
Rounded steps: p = 0.34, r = 0.489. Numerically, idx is -0.2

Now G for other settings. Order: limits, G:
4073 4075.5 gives 25.3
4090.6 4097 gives 17.0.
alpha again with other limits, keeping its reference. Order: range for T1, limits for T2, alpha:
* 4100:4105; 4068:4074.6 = 0.7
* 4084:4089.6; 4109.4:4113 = 0.6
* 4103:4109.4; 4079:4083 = 1.8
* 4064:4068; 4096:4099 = 7.2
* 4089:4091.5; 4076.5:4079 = 2.2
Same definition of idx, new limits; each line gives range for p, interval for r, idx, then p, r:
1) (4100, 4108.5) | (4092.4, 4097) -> -0.3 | 0.40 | 0.496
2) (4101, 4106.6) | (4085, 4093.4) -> -1.5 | 0.43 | 0.219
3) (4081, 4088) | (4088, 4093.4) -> 0.2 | 0.08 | 0.276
